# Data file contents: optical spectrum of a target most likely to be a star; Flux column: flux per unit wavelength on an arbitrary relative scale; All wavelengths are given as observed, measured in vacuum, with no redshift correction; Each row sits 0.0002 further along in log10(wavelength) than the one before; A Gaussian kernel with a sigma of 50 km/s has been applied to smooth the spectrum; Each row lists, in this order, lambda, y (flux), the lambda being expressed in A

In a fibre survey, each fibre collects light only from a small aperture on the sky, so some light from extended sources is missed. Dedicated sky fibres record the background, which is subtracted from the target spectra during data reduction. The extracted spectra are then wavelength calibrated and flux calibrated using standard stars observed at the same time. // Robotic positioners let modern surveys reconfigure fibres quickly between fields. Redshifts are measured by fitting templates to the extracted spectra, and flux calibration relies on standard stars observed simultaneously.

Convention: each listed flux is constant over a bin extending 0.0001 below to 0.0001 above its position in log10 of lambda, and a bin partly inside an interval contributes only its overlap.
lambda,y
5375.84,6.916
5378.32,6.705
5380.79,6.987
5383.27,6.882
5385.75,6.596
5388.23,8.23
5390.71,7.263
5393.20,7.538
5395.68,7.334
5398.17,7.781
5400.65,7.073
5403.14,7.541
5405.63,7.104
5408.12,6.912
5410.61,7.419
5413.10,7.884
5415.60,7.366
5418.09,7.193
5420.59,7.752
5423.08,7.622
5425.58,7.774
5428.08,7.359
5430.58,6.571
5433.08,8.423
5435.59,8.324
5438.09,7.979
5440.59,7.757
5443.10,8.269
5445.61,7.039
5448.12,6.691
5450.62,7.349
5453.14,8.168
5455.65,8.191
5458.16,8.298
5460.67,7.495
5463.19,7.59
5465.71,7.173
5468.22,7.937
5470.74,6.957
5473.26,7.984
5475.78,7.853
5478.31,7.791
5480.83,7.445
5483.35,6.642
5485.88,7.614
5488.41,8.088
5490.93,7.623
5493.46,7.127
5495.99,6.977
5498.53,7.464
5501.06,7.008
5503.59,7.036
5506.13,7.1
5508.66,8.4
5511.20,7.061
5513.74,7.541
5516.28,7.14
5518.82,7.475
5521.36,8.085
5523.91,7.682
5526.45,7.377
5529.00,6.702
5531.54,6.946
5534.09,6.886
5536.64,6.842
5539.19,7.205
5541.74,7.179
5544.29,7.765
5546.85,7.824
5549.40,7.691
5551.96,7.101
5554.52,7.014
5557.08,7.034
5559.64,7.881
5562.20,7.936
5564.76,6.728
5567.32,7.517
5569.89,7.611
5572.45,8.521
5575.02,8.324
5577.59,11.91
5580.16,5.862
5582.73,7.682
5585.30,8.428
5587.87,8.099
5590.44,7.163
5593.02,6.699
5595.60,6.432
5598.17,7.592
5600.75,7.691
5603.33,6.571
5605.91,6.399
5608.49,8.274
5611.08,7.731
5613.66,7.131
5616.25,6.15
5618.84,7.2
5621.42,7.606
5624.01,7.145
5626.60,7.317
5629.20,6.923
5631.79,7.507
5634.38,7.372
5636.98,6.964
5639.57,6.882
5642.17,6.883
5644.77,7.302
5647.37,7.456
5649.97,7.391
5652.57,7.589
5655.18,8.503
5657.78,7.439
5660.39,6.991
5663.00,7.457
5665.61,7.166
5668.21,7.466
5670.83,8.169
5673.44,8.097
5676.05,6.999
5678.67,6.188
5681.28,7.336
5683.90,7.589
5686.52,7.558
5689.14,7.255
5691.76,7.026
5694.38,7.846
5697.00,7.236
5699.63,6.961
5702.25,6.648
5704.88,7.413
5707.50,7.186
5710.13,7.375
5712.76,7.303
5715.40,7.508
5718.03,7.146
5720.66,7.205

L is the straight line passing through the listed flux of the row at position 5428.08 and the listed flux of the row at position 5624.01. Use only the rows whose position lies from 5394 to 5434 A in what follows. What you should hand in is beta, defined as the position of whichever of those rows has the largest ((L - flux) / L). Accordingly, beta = 5430.58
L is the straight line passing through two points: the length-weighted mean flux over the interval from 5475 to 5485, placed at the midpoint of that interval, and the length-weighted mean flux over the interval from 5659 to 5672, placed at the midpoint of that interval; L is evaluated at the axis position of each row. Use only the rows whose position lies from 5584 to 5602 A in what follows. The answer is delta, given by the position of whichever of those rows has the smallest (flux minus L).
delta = 5595.60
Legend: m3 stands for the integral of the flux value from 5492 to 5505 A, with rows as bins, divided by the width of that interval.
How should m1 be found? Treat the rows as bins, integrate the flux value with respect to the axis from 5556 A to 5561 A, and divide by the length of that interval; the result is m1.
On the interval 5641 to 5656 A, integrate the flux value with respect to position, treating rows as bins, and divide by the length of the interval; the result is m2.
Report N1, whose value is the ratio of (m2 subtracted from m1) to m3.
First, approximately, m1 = 7.48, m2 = 7.49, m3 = 7.13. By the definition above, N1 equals 0.00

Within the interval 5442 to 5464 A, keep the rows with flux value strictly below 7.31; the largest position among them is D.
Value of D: 5448.12 A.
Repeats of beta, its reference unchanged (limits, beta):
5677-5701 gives 5678.67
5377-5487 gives 5385.75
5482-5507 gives 5483.35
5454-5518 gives 5483.35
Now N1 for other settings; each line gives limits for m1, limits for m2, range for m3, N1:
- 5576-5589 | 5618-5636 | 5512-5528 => 0.15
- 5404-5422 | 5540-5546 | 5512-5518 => -0.01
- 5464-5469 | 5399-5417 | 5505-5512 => 0.02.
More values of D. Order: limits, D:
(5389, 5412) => 5408.12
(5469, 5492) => 5483.35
